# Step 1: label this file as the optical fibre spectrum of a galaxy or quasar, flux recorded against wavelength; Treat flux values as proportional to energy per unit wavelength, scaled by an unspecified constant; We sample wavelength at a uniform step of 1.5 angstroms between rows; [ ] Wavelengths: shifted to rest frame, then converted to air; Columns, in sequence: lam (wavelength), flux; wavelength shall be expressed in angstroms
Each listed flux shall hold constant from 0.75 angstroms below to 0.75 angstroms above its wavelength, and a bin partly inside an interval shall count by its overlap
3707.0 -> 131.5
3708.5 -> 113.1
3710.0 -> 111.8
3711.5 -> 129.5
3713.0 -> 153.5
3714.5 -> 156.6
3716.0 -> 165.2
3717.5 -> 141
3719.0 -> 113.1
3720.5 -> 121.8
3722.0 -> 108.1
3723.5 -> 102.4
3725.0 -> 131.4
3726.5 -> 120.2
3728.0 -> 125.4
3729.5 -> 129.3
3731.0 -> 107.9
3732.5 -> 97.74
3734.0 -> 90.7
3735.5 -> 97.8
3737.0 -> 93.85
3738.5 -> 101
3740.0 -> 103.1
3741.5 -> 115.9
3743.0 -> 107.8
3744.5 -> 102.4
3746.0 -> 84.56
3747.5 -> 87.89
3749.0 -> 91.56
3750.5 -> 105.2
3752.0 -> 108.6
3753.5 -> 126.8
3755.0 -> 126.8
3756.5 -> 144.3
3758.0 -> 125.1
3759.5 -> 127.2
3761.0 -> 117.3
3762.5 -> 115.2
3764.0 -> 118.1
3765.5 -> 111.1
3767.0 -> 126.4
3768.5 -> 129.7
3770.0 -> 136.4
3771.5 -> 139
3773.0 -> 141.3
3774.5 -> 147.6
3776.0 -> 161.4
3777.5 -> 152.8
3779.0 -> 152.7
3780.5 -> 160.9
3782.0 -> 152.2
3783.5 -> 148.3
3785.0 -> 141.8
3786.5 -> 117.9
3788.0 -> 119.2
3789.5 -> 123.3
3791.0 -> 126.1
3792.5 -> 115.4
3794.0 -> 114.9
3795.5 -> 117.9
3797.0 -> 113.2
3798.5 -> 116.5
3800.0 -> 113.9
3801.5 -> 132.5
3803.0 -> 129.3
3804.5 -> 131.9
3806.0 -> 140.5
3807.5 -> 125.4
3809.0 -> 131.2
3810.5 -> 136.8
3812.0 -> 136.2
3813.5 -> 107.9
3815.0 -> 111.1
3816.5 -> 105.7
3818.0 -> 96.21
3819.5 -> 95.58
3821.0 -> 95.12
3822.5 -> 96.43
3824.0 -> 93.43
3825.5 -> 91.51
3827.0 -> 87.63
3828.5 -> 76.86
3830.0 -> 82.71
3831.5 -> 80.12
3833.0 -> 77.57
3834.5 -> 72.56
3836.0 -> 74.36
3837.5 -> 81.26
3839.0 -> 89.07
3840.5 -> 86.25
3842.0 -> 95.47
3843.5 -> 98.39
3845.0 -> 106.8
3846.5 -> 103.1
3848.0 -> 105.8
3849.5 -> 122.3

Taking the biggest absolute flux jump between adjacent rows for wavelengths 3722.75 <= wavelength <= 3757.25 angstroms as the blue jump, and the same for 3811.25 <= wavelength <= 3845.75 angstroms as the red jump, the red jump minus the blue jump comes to -1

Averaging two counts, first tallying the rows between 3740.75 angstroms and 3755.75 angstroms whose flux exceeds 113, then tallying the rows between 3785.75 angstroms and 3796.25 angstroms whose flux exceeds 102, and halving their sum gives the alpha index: 5.0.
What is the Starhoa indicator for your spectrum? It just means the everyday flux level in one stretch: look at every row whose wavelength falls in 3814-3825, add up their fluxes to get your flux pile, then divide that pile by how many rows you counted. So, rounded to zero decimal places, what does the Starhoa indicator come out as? 99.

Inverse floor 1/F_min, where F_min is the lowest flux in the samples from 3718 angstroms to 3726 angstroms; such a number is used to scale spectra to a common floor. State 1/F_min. 0.0098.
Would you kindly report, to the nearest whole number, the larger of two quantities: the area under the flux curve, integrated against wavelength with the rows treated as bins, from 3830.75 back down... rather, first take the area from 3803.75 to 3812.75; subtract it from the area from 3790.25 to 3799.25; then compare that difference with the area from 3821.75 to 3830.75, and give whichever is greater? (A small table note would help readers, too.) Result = 793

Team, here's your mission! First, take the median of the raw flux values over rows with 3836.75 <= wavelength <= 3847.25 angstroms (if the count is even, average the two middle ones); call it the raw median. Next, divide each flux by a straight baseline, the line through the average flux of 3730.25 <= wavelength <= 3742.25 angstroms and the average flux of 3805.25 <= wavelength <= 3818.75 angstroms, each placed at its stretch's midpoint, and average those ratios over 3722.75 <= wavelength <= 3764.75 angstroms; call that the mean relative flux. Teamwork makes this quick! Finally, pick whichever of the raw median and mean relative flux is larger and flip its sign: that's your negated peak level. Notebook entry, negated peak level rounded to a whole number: -95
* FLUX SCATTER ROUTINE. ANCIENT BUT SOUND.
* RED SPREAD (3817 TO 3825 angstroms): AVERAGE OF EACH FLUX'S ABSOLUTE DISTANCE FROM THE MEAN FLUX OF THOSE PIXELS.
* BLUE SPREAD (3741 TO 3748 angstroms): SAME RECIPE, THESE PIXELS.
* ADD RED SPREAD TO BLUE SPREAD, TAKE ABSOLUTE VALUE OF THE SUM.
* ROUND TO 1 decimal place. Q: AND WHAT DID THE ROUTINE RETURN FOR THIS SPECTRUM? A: 11.7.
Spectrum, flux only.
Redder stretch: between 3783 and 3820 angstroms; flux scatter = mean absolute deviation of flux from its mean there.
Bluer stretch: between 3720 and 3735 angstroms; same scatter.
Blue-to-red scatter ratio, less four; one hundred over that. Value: -34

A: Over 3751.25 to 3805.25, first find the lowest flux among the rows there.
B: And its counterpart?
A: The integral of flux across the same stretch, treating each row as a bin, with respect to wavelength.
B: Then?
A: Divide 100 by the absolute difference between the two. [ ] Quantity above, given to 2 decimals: 0.01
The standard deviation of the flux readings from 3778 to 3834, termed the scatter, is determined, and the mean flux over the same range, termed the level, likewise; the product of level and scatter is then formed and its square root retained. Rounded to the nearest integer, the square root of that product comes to 51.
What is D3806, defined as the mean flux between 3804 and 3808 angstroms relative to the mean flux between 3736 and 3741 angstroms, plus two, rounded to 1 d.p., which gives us 3.3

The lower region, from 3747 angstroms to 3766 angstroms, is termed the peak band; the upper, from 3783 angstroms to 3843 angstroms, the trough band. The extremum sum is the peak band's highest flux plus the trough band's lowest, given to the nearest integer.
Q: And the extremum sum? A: 217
